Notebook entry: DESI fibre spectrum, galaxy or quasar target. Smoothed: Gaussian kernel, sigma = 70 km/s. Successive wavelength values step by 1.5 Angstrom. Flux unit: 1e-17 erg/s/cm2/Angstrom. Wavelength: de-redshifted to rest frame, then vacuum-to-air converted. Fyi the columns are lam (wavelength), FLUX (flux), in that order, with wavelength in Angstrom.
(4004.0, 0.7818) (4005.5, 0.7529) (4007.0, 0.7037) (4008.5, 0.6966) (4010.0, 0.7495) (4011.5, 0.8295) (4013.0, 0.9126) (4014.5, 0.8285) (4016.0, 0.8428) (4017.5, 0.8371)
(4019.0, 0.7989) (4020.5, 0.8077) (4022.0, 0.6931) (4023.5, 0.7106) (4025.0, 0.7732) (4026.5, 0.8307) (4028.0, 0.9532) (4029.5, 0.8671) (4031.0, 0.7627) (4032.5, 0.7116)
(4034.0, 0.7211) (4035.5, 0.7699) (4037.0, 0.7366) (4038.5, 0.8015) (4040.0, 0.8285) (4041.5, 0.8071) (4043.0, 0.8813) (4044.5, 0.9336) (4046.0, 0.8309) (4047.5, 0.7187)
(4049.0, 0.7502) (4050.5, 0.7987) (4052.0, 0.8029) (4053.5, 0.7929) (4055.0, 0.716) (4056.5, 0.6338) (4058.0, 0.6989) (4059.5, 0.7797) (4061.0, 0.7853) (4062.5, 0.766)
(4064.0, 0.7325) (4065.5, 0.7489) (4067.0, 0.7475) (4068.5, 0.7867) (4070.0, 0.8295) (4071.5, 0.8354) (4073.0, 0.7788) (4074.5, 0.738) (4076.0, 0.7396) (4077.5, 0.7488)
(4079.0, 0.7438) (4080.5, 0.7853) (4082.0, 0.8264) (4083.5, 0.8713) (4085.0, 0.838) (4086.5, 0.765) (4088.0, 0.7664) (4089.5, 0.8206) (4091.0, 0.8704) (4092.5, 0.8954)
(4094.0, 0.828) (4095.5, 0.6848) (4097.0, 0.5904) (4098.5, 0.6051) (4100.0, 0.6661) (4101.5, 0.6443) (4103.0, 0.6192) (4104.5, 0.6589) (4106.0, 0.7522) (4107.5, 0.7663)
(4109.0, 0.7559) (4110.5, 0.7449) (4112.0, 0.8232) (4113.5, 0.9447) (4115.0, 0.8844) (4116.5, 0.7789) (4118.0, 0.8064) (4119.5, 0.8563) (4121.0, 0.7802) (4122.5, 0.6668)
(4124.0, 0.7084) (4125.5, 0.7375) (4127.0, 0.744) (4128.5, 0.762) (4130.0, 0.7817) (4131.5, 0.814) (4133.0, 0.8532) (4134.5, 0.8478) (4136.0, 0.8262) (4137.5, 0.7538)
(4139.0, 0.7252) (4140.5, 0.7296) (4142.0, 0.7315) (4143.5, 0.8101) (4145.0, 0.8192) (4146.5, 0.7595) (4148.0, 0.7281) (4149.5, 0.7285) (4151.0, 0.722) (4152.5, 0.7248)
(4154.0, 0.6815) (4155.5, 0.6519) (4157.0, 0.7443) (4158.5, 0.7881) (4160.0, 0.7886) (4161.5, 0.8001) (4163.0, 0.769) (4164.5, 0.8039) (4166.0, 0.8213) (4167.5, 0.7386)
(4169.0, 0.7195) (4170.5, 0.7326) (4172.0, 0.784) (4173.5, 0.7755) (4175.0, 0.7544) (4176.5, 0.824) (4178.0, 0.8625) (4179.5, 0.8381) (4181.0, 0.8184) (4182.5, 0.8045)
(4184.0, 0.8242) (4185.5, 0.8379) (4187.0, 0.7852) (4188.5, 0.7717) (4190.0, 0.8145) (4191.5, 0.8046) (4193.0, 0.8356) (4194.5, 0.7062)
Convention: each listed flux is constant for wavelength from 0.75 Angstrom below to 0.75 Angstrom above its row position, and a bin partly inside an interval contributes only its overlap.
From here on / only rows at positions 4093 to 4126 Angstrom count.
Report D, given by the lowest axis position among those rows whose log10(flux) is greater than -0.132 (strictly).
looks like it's 4094.0 Angstrom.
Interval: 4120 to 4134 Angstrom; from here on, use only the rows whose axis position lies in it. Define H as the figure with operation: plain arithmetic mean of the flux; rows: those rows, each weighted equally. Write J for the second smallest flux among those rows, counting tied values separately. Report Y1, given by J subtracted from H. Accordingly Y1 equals 0.05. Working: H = 0.761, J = 0.7084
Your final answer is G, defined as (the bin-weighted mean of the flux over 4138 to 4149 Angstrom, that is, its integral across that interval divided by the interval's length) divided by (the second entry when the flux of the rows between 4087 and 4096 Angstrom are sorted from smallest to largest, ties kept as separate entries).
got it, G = 0.99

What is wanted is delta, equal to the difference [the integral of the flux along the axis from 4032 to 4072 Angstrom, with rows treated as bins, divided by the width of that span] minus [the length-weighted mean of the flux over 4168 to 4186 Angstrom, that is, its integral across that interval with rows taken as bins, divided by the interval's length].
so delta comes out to -0.02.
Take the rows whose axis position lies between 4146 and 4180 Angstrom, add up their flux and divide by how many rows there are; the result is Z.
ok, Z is 0.76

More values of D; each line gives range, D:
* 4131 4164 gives 4131.5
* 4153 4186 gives 4157.0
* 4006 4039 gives 4010.0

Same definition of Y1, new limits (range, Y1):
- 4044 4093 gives 0.09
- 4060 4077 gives 0.03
